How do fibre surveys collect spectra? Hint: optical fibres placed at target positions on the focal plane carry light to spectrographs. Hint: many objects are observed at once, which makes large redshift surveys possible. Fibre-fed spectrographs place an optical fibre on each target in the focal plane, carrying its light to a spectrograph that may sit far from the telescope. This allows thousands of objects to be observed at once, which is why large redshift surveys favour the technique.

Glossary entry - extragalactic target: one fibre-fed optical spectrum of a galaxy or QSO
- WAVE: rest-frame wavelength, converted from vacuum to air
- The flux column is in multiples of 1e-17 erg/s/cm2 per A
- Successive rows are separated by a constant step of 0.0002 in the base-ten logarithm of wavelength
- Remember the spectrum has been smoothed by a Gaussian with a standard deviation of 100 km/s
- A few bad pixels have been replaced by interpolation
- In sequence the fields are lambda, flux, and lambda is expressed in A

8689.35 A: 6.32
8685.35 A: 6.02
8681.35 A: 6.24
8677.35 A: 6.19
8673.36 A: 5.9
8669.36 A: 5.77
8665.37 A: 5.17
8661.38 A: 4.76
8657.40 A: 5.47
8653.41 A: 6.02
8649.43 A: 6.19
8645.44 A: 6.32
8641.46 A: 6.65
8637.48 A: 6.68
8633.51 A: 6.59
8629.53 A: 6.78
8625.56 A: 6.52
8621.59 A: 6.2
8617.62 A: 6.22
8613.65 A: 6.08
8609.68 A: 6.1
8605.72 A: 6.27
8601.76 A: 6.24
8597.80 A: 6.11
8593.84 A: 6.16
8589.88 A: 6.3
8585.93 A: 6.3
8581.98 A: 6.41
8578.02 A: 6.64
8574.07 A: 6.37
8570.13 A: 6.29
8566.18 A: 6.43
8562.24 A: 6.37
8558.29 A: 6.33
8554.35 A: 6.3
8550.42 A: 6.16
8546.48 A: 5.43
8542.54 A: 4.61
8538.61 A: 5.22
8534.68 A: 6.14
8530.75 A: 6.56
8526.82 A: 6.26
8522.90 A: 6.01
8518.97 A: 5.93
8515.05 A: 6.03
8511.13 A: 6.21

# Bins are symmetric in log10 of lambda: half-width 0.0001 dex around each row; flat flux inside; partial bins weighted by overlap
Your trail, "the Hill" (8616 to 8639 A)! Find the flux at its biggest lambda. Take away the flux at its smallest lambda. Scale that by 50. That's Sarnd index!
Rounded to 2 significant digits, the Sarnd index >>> 23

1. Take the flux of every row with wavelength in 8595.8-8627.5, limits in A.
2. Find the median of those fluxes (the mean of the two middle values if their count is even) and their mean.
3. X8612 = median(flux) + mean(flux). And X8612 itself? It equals 12.4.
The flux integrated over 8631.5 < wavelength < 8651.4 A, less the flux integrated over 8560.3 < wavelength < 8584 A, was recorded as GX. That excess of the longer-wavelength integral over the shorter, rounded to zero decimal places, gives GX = -23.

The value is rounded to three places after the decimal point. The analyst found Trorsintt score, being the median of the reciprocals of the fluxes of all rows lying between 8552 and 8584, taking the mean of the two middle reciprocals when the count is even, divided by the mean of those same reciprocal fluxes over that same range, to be 1.003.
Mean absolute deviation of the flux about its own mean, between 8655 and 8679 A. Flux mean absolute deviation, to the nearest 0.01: 0.41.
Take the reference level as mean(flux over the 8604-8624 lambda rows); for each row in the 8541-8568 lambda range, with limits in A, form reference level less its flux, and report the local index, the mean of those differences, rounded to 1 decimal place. 0.2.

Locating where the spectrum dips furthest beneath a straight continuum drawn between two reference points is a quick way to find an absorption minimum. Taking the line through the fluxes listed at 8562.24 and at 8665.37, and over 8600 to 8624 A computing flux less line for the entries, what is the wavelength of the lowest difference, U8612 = 8609.68 A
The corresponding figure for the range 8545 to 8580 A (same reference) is 8546.48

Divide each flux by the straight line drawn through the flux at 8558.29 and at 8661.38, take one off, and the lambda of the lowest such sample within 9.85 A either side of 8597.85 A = 8593.84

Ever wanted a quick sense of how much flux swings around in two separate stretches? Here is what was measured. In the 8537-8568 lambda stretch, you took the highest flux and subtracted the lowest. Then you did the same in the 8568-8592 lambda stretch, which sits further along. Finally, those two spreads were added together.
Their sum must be 2.2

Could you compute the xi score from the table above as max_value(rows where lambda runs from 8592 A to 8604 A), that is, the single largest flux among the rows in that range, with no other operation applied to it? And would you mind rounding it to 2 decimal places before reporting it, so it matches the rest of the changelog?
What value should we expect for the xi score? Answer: 6.24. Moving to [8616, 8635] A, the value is 6.78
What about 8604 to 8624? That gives 6.27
